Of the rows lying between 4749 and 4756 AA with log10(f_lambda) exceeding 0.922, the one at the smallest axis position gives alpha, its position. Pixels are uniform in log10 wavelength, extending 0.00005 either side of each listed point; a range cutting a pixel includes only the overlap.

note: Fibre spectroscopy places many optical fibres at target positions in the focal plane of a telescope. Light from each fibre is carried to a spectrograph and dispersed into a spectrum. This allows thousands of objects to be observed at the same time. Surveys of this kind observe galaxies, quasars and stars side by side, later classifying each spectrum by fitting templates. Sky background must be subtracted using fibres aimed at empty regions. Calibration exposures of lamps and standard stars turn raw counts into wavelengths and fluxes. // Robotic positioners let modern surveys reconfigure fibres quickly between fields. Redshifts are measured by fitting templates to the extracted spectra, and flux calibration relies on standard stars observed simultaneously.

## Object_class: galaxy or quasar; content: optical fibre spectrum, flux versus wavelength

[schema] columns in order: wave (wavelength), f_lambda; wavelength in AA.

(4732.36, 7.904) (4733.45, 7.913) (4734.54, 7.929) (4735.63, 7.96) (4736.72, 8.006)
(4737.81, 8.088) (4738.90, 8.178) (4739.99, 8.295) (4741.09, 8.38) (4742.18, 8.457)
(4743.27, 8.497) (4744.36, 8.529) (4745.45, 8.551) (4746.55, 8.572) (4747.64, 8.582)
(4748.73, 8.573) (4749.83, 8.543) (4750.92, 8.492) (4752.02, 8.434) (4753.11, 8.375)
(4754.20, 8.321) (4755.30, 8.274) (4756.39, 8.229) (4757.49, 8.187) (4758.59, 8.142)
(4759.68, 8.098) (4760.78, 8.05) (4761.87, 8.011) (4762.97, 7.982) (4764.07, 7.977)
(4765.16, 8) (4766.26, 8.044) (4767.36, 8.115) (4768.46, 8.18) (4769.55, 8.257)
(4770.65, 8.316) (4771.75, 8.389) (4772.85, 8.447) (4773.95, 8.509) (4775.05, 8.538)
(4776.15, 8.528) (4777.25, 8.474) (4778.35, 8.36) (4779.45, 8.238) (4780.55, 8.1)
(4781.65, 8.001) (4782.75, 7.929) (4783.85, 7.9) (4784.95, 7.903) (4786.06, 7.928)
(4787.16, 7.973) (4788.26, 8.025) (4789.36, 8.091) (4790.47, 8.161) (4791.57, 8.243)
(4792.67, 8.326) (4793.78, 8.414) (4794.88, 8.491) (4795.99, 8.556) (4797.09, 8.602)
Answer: 4749.83 AA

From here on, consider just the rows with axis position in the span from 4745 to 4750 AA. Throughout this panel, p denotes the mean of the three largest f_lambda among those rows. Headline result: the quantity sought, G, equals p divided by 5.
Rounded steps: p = 8.6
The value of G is 1.72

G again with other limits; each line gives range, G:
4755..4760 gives 1.65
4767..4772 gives 1.66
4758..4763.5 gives 1.62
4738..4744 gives 1.69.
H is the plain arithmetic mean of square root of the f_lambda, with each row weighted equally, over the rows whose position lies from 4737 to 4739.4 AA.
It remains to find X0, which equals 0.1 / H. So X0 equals 0.0351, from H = 2.85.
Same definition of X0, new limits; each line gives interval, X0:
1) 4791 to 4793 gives 0.0347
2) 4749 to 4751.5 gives 0.0343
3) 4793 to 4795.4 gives 0.0344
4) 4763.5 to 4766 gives 0.0354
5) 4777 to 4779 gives 0.0345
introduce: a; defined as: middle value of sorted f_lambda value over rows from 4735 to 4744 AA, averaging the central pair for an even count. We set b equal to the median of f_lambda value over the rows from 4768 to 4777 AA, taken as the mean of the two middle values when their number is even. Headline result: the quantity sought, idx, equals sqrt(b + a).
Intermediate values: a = 8.24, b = 8.42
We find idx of 4.08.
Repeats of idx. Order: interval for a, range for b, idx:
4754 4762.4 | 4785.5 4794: 4.04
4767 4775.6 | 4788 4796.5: 4.08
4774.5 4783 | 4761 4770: 4.04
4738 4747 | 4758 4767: 4.06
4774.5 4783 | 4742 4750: 4.10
